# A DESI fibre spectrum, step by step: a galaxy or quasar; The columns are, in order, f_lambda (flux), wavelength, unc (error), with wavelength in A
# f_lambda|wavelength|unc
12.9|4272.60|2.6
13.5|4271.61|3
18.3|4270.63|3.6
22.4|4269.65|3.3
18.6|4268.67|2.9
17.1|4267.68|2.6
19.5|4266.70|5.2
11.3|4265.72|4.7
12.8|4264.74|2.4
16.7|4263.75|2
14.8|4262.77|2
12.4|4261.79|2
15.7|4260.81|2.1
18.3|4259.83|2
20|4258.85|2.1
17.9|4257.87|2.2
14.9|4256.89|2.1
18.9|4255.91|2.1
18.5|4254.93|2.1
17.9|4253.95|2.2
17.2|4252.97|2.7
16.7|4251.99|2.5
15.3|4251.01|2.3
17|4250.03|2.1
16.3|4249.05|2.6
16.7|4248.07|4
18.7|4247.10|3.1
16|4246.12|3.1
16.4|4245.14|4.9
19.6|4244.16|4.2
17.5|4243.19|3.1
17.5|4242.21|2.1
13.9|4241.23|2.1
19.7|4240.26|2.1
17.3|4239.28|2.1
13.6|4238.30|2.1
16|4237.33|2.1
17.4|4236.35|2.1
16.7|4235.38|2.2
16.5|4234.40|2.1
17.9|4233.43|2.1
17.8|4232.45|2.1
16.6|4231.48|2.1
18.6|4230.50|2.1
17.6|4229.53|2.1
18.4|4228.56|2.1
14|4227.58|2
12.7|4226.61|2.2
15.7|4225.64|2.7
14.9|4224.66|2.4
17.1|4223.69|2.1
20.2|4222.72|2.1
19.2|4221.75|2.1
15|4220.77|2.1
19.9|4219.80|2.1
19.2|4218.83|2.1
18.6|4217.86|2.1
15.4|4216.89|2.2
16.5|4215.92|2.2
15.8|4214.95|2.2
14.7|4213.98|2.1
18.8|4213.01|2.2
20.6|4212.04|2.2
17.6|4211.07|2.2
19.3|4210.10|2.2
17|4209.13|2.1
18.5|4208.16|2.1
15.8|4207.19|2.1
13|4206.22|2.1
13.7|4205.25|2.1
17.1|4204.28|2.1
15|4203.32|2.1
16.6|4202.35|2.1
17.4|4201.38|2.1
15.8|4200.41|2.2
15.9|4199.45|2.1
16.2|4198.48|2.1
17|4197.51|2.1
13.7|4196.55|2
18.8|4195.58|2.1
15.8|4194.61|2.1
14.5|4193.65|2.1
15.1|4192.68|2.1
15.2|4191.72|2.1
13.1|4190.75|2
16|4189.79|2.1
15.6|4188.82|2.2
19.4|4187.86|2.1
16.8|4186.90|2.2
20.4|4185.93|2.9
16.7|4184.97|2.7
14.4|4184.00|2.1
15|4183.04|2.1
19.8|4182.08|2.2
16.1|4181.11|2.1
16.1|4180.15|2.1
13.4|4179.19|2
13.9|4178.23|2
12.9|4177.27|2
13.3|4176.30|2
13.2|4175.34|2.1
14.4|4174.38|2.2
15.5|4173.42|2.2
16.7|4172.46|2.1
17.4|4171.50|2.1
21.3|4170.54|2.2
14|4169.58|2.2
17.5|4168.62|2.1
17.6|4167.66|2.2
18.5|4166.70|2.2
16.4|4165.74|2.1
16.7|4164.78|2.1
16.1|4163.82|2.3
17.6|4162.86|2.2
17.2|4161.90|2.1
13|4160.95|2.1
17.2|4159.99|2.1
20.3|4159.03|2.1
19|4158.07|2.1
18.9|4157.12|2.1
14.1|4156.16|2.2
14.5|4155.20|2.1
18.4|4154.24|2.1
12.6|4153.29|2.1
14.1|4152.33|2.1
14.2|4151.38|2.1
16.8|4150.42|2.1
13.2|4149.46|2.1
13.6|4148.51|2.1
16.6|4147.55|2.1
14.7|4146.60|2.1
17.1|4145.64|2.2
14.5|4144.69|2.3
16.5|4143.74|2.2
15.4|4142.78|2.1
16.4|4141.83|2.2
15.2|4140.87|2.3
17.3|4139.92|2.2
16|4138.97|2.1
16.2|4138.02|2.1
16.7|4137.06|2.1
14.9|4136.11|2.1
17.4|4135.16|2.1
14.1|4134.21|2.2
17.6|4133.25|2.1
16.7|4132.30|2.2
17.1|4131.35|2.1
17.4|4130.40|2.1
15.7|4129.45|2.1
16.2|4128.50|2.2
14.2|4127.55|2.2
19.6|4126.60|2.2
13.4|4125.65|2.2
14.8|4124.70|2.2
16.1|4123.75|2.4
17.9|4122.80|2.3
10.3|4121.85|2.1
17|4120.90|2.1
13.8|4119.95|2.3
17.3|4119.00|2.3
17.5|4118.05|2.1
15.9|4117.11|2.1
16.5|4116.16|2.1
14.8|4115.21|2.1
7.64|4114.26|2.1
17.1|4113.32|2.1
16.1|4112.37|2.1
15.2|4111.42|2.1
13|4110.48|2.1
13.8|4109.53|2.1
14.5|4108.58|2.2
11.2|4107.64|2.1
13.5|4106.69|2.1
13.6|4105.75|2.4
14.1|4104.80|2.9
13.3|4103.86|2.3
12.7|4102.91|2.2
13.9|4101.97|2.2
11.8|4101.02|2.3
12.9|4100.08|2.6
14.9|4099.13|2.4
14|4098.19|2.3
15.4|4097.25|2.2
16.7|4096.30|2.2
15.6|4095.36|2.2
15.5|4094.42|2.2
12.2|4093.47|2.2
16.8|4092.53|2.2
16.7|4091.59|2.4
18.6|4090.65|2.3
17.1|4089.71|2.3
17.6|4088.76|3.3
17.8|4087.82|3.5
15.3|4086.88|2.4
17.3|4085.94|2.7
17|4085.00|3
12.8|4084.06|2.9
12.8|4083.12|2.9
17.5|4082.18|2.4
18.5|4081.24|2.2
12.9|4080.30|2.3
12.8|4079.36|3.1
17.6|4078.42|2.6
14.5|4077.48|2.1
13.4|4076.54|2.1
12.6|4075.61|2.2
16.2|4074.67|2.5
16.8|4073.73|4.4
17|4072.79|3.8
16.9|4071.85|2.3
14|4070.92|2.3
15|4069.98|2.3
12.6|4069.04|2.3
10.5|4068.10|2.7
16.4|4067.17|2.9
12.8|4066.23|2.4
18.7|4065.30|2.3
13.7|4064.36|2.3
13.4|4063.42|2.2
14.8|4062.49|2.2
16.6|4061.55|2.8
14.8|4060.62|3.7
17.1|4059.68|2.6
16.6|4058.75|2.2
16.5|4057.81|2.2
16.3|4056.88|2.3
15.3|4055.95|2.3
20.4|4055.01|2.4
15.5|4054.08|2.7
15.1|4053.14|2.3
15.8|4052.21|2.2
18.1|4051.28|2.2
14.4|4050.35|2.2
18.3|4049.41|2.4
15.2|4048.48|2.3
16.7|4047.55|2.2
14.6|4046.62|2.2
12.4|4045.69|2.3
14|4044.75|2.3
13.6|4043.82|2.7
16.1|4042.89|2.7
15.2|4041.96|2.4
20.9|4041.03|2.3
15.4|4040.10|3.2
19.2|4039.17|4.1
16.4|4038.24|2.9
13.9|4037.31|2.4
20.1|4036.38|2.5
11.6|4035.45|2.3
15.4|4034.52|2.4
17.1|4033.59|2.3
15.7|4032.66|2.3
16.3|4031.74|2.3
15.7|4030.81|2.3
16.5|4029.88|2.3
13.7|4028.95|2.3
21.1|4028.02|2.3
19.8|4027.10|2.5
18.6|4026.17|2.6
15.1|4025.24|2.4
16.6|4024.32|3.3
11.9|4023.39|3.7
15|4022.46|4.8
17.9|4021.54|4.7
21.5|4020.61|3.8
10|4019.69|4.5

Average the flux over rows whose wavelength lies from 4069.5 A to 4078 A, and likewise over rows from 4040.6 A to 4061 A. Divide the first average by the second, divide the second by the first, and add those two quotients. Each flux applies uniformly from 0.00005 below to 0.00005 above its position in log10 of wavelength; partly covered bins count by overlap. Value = 2.00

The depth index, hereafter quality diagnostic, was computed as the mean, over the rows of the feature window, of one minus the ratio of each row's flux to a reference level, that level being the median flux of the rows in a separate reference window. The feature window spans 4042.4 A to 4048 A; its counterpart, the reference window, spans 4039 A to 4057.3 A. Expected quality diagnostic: 0.06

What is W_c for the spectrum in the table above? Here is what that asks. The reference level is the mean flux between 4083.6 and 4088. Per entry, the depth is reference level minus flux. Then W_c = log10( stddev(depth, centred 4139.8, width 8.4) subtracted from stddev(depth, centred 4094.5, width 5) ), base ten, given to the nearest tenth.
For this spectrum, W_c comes 0.0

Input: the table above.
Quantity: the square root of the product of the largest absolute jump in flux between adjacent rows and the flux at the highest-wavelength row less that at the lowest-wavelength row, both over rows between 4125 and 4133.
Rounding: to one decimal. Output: 4.5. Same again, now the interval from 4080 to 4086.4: 5.0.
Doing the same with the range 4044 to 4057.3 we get 3.4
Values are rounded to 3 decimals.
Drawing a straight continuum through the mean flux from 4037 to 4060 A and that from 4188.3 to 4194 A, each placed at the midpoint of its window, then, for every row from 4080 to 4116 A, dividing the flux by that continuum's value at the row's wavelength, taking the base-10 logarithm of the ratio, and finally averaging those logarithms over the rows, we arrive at -0.032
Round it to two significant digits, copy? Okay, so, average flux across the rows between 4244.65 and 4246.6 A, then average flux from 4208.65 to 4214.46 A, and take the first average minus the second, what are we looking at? -1.8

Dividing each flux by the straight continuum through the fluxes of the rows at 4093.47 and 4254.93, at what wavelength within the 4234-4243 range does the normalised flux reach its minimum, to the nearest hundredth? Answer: 4238.30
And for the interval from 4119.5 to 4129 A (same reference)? 4121.85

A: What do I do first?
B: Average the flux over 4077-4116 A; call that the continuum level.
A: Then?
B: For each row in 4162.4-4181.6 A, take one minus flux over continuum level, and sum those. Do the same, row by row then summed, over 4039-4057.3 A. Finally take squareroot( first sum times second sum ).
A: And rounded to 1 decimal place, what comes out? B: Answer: 1.6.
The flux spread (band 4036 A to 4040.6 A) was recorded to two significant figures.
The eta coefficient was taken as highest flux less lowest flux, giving 6.2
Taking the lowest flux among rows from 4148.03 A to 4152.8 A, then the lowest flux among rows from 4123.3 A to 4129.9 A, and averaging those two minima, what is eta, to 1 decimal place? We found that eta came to 13.3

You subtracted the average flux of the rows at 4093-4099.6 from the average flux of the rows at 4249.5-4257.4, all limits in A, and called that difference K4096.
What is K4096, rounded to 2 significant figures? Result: 2.1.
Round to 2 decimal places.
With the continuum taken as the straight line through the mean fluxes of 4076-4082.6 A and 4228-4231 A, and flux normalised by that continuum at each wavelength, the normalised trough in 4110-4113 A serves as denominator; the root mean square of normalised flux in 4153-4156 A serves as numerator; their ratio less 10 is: -8.88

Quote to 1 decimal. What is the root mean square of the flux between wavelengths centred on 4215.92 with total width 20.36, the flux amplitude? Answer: 17.4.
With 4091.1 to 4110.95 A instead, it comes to 14.2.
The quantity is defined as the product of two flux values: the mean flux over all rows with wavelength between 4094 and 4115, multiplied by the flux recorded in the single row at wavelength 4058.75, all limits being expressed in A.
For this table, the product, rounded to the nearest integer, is 231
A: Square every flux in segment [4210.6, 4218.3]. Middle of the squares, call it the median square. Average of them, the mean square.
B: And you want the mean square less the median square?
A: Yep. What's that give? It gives 10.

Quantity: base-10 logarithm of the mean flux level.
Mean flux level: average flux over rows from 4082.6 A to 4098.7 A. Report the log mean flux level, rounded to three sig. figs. 1.20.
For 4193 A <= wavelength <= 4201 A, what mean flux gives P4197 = 16.0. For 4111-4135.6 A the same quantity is 15.7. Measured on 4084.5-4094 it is 16.6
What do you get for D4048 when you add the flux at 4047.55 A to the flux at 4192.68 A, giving 32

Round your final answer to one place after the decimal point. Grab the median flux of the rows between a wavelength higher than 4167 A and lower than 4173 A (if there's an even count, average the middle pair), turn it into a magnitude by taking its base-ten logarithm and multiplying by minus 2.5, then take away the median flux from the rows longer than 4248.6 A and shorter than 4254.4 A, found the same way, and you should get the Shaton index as -20.0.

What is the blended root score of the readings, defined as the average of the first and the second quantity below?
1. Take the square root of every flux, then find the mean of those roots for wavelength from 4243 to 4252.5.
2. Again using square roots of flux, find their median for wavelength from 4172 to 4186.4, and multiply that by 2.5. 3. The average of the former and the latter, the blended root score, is 6.90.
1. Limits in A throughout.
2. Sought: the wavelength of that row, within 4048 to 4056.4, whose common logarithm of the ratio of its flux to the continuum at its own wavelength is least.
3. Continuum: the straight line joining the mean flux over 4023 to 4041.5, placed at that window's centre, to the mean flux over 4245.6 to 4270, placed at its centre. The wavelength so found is 4050.35 A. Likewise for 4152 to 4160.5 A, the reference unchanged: 4153.29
